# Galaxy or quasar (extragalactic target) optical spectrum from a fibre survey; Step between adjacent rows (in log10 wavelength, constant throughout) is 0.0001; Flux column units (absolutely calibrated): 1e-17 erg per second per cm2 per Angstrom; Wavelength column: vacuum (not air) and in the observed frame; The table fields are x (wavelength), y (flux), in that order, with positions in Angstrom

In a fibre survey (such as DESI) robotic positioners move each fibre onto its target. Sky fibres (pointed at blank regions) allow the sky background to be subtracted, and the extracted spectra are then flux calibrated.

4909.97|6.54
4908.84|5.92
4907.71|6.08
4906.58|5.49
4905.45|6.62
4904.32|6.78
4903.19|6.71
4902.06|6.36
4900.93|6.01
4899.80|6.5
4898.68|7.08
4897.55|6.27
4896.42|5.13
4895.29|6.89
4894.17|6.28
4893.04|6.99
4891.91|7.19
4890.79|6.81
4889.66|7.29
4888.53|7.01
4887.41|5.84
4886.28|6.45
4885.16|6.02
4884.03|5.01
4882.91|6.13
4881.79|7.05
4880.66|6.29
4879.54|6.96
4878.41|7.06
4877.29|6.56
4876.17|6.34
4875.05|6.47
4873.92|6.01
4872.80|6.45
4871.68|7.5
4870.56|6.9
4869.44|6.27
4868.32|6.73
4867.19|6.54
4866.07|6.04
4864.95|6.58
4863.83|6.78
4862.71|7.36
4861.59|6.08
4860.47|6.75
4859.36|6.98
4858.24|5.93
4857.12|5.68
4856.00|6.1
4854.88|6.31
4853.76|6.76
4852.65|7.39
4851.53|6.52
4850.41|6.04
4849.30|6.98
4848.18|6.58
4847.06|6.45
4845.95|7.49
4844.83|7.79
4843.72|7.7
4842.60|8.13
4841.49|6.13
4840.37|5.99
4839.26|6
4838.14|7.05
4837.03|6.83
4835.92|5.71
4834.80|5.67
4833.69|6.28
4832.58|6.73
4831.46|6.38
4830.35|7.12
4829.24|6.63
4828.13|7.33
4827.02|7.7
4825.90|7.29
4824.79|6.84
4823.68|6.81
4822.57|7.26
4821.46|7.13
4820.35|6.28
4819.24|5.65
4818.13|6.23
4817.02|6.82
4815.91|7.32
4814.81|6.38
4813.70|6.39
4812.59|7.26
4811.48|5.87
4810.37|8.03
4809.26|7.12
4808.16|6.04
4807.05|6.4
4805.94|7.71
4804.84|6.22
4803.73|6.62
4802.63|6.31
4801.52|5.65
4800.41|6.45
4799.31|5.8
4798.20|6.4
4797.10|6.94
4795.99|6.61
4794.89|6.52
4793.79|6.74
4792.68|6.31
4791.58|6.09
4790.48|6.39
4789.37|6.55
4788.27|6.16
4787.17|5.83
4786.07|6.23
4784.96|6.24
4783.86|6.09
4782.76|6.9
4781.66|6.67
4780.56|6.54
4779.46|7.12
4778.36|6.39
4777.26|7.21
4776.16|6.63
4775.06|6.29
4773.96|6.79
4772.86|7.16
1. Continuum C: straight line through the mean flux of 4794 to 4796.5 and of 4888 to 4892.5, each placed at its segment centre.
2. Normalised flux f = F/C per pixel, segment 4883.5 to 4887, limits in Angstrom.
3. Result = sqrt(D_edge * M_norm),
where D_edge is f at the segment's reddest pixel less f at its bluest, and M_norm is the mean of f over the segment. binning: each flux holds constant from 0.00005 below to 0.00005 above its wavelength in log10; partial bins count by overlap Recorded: 0.41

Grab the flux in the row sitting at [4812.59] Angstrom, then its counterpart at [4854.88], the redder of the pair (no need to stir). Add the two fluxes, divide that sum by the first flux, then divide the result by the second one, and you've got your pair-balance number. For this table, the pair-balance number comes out 0.296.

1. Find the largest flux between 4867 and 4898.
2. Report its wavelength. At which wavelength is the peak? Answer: 4871.68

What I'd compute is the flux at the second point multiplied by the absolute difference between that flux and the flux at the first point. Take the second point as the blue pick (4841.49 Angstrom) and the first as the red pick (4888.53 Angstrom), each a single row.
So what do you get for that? 5.4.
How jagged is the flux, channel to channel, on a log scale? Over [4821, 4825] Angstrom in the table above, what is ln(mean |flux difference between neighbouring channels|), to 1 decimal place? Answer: -1.6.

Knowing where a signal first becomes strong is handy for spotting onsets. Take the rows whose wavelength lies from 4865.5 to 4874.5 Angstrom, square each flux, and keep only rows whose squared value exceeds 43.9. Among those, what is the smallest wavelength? 4868.32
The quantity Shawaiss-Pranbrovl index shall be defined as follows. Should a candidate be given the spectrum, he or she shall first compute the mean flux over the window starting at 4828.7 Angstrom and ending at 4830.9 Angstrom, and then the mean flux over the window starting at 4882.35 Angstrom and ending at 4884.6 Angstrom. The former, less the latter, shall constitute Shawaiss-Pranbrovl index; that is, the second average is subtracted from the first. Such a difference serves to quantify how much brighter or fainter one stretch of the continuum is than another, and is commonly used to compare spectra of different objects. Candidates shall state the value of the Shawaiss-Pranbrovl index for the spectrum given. 1.3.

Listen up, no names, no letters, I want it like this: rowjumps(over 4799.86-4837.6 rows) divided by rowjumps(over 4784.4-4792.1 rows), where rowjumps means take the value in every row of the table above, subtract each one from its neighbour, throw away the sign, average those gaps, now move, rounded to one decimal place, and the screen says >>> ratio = 2.5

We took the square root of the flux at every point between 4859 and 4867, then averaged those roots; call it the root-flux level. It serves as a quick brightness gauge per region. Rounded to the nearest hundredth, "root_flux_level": 2.58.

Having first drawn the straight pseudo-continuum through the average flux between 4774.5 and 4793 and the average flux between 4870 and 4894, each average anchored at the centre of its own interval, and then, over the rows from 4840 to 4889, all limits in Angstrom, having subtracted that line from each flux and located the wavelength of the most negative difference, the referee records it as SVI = 4884.03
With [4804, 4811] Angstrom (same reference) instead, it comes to 4808.16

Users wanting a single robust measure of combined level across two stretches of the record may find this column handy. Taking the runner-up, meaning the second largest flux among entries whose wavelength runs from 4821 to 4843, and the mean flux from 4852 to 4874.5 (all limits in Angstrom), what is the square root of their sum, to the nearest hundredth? 3.78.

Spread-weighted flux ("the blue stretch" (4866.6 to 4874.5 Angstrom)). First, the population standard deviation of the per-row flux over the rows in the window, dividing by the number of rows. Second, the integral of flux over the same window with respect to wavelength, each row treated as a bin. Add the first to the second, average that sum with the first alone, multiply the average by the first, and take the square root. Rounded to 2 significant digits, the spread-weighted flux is 3.4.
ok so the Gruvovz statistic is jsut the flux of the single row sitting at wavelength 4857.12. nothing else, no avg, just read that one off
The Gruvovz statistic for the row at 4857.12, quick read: 5.68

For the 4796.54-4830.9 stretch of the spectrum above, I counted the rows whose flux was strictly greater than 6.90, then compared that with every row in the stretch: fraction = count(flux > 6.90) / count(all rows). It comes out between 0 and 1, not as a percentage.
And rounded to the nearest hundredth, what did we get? 0.39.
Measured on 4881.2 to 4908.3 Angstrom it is 0.25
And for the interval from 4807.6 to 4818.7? 0.40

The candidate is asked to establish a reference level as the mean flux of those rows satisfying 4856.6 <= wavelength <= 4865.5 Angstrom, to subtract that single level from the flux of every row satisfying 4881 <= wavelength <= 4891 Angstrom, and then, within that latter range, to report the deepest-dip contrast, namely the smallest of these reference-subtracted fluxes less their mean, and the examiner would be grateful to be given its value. -1.4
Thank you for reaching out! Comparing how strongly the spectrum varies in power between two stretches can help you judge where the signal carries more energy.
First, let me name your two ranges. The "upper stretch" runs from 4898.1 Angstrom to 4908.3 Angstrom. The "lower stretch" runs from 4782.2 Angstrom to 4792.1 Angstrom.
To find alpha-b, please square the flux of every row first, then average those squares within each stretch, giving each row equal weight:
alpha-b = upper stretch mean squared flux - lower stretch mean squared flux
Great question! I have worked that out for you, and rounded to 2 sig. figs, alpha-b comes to 1.7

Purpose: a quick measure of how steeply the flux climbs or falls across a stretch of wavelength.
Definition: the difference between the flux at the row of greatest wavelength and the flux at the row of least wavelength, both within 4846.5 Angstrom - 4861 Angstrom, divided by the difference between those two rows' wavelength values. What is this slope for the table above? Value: 0.022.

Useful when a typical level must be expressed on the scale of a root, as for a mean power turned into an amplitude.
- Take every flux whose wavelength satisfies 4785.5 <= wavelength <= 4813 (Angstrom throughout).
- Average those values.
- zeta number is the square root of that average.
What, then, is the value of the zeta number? 2.55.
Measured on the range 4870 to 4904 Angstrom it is 2.55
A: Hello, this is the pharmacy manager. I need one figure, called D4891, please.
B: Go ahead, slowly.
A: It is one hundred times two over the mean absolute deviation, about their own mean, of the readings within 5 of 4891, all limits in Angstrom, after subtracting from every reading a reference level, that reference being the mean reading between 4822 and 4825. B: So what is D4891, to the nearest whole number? 536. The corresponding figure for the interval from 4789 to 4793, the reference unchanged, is 1481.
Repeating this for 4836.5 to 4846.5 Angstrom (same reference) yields 290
